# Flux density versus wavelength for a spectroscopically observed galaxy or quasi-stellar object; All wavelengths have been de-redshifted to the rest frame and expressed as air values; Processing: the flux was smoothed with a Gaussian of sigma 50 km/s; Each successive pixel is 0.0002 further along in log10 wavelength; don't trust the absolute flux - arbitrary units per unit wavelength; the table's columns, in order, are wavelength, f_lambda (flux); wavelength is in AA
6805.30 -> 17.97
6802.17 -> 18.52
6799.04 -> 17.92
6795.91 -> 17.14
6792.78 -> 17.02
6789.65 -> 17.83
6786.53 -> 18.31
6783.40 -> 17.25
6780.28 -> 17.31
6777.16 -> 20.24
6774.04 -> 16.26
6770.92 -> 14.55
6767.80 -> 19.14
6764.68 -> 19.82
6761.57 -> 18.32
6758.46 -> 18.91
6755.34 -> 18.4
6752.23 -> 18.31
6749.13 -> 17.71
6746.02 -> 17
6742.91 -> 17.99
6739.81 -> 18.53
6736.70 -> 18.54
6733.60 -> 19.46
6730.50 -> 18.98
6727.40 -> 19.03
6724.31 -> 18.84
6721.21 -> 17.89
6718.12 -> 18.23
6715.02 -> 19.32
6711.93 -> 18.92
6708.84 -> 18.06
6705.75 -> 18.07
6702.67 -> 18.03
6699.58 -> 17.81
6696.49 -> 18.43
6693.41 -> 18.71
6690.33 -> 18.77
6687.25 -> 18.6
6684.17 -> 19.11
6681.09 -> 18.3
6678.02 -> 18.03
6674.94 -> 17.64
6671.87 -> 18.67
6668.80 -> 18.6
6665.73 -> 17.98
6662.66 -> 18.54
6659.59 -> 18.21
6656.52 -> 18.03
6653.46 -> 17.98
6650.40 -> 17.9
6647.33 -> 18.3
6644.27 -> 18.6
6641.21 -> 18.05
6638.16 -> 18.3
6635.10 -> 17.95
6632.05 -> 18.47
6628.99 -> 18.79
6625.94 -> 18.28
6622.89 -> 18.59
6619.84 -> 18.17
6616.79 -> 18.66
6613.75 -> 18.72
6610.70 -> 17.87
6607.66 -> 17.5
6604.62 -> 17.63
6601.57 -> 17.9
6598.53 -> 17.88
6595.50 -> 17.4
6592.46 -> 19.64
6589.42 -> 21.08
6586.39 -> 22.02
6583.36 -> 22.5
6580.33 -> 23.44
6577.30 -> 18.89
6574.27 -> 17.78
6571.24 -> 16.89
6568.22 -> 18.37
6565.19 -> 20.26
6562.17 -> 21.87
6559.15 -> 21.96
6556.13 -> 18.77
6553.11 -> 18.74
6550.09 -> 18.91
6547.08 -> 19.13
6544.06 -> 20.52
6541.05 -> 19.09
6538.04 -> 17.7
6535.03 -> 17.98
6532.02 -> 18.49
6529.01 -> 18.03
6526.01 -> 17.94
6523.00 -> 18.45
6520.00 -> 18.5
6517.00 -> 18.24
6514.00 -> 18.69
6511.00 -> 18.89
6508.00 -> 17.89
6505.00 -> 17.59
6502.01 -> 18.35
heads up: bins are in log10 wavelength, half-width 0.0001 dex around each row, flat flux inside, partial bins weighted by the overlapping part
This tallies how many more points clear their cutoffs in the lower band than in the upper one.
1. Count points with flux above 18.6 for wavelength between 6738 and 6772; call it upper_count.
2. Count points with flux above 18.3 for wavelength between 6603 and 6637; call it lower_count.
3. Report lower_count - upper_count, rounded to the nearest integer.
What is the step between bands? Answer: 2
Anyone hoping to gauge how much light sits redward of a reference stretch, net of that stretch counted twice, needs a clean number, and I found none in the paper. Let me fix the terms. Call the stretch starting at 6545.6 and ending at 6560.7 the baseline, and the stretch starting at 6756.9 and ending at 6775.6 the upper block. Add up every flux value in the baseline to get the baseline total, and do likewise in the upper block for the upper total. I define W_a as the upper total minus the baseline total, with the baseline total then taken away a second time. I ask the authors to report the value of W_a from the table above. -88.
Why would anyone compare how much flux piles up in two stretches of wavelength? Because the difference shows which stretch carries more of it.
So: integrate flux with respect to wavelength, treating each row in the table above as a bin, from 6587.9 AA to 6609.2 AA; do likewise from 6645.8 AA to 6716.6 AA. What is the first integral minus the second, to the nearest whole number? -906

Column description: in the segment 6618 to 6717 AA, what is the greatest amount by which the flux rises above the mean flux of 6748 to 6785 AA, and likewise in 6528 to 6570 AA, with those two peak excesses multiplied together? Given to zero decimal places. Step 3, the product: 5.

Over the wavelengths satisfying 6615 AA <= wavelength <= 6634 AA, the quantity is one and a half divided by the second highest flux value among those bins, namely 0.0804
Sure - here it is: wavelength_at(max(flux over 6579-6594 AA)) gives 6580.33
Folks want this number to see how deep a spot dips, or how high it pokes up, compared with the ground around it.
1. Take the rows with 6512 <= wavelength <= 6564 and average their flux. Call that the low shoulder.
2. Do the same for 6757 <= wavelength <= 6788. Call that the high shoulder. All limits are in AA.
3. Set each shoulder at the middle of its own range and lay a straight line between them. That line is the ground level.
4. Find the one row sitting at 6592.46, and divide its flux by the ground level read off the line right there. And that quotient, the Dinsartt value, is 1.05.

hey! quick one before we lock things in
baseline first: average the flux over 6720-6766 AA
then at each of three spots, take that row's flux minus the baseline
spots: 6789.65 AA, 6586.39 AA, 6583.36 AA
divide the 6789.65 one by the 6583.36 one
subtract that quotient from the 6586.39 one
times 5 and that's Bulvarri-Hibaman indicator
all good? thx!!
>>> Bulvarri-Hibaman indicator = 18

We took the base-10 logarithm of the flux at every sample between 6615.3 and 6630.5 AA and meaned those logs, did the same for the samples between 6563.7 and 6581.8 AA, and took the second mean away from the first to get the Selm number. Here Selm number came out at -0.015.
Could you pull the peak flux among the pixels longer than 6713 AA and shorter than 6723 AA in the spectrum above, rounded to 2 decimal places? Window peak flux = 19.32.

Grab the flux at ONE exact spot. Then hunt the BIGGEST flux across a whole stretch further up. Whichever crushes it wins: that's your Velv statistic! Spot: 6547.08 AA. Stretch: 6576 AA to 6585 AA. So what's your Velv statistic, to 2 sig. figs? 23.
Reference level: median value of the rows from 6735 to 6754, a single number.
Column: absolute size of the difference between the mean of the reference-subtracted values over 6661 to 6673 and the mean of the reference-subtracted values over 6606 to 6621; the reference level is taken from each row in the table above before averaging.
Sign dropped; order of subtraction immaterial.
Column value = 0.26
